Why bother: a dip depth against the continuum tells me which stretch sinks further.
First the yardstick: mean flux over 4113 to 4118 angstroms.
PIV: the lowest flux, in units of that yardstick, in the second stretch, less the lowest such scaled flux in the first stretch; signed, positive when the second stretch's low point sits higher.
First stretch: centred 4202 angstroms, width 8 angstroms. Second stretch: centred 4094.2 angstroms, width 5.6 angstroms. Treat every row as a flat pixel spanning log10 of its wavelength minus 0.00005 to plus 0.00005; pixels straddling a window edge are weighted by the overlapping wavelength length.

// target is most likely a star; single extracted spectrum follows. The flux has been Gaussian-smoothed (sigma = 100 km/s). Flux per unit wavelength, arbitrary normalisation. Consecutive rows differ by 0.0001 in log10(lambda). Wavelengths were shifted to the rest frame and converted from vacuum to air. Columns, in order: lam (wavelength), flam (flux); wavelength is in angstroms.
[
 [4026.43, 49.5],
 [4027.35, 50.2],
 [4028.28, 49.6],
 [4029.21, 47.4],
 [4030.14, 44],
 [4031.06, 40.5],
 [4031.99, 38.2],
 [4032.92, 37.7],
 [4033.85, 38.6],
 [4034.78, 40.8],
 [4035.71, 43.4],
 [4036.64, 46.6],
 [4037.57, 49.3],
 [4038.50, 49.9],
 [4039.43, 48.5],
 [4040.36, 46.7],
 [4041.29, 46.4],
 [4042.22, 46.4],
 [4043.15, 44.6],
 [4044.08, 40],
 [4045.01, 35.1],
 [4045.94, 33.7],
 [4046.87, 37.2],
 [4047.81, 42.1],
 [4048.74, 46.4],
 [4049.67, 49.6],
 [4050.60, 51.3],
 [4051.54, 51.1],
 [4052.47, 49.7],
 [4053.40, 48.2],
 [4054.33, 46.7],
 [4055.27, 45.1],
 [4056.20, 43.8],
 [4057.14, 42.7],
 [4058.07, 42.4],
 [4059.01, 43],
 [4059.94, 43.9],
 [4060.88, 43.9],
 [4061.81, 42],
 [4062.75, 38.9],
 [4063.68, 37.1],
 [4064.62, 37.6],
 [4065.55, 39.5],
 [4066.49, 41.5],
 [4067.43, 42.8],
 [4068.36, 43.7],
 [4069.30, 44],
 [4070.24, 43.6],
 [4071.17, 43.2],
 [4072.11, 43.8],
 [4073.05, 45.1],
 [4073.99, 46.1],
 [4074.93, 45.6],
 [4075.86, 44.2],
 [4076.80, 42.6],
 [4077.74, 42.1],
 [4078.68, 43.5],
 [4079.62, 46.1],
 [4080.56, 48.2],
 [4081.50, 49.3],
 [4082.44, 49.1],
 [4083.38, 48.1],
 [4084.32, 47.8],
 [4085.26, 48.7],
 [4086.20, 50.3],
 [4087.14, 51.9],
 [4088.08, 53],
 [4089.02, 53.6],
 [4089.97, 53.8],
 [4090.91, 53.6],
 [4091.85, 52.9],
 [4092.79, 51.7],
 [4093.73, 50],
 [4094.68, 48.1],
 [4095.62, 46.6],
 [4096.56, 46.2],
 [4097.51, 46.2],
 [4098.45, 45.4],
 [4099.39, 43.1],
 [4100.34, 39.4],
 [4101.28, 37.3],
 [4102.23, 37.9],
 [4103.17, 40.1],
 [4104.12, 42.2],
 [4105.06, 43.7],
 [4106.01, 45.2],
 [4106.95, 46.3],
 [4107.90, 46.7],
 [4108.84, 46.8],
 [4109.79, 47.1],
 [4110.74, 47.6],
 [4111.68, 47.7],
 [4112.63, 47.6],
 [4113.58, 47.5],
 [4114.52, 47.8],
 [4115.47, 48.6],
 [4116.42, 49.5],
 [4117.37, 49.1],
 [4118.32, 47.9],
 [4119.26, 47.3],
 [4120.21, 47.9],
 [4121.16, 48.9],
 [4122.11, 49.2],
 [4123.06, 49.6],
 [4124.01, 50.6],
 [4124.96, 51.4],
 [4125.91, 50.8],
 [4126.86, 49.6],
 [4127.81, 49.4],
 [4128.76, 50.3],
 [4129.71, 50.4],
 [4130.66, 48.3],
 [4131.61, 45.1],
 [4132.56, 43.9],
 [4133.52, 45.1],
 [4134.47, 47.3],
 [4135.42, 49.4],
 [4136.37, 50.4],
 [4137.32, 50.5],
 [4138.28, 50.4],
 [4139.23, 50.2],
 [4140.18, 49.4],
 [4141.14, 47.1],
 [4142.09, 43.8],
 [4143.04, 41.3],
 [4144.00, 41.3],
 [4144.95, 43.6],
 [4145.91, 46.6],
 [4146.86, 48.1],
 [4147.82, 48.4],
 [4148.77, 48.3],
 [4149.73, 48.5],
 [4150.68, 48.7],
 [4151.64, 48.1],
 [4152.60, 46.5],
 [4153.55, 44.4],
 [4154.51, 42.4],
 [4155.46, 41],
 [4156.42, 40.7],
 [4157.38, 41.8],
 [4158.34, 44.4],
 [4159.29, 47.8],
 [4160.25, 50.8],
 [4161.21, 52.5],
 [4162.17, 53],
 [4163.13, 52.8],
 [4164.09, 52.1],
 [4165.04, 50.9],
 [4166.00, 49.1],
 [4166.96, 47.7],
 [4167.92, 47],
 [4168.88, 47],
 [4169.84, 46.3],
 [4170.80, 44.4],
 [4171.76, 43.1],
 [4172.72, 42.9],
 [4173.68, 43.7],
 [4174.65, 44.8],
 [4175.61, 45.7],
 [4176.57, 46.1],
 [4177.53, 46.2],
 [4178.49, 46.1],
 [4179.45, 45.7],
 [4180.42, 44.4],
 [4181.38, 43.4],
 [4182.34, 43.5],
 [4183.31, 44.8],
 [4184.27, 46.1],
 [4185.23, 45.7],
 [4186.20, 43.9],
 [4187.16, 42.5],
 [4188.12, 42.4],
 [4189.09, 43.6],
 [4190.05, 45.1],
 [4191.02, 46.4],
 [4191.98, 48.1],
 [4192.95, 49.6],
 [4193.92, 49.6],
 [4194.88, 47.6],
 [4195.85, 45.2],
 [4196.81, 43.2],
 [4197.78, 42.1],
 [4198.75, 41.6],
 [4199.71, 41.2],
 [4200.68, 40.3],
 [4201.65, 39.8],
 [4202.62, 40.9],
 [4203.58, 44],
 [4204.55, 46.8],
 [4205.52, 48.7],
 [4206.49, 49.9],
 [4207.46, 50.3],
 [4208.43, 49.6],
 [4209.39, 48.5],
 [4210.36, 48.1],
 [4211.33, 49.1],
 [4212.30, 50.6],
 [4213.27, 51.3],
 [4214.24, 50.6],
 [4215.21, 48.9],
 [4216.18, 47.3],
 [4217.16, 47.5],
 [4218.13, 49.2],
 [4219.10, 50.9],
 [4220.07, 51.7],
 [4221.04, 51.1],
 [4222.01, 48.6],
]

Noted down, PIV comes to 0.13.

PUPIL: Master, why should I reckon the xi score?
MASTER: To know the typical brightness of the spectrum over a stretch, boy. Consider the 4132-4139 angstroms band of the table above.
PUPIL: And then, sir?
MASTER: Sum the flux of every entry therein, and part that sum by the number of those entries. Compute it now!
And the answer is 48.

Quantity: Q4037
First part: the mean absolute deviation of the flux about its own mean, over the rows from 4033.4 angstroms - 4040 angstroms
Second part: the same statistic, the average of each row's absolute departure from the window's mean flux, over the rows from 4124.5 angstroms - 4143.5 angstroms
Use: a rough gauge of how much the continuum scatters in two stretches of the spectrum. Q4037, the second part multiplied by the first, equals 8.9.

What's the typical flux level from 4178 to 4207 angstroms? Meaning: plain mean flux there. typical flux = 44.7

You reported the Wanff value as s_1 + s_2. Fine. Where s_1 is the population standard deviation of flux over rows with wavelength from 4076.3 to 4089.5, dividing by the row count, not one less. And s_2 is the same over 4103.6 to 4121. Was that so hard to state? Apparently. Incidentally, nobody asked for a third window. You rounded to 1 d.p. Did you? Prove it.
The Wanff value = 5.2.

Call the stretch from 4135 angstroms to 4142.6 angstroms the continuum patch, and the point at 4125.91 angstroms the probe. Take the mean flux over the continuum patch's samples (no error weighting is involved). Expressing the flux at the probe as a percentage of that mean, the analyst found 104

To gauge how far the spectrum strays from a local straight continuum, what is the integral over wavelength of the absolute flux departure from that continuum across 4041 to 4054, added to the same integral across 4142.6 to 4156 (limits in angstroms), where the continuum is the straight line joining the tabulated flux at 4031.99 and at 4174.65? 133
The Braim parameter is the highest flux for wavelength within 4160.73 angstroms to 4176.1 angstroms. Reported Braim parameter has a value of 53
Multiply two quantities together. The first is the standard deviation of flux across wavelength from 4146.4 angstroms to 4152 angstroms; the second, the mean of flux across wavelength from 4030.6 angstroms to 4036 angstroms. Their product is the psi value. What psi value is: 9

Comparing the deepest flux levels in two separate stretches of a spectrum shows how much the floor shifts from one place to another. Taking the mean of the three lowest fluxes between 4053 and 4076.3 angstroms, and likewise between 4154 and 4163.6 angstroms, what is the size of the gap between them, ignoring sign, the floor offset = 3.3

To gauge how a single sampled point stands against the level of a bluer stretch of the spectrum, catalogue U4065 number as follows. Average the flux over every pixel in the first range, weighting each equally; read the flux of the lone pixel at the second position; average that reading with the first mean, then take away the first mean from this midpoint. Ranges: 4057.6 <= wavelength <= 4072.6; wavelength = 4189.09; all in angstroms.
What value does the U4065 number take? 0.8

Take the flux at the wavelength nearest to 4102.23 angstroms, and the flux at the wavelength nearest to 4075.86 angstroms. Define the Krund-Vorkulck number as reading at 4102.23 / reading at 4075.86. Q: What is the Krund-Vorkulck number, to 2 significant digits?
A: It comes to 0.86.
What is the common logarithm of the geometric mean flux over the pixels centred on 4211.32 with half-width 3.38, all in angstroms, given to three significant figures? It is 1.70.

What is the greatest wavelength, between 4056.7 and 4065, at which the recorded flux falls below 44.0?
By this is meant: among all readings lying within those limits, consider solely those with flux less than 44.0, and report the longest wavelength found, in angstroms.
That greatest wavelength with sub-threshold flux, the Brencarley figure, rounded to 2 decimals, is 4064.62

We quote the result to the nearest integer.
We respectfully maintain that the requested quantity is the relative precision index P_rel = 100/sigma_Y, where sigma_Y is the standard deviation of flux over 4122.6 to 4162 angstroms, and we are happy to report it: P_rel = 30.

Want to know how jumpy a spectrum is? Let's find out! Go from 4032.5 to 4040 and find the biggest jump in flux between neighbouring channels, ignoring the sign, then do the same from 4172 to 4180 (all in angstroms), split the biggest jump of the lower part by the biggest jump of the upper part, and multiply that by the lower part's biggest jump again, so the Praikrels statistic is 9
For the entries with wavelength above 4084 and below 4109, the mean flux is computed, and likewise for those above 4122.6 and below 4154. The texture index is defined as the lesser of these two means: 47.0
